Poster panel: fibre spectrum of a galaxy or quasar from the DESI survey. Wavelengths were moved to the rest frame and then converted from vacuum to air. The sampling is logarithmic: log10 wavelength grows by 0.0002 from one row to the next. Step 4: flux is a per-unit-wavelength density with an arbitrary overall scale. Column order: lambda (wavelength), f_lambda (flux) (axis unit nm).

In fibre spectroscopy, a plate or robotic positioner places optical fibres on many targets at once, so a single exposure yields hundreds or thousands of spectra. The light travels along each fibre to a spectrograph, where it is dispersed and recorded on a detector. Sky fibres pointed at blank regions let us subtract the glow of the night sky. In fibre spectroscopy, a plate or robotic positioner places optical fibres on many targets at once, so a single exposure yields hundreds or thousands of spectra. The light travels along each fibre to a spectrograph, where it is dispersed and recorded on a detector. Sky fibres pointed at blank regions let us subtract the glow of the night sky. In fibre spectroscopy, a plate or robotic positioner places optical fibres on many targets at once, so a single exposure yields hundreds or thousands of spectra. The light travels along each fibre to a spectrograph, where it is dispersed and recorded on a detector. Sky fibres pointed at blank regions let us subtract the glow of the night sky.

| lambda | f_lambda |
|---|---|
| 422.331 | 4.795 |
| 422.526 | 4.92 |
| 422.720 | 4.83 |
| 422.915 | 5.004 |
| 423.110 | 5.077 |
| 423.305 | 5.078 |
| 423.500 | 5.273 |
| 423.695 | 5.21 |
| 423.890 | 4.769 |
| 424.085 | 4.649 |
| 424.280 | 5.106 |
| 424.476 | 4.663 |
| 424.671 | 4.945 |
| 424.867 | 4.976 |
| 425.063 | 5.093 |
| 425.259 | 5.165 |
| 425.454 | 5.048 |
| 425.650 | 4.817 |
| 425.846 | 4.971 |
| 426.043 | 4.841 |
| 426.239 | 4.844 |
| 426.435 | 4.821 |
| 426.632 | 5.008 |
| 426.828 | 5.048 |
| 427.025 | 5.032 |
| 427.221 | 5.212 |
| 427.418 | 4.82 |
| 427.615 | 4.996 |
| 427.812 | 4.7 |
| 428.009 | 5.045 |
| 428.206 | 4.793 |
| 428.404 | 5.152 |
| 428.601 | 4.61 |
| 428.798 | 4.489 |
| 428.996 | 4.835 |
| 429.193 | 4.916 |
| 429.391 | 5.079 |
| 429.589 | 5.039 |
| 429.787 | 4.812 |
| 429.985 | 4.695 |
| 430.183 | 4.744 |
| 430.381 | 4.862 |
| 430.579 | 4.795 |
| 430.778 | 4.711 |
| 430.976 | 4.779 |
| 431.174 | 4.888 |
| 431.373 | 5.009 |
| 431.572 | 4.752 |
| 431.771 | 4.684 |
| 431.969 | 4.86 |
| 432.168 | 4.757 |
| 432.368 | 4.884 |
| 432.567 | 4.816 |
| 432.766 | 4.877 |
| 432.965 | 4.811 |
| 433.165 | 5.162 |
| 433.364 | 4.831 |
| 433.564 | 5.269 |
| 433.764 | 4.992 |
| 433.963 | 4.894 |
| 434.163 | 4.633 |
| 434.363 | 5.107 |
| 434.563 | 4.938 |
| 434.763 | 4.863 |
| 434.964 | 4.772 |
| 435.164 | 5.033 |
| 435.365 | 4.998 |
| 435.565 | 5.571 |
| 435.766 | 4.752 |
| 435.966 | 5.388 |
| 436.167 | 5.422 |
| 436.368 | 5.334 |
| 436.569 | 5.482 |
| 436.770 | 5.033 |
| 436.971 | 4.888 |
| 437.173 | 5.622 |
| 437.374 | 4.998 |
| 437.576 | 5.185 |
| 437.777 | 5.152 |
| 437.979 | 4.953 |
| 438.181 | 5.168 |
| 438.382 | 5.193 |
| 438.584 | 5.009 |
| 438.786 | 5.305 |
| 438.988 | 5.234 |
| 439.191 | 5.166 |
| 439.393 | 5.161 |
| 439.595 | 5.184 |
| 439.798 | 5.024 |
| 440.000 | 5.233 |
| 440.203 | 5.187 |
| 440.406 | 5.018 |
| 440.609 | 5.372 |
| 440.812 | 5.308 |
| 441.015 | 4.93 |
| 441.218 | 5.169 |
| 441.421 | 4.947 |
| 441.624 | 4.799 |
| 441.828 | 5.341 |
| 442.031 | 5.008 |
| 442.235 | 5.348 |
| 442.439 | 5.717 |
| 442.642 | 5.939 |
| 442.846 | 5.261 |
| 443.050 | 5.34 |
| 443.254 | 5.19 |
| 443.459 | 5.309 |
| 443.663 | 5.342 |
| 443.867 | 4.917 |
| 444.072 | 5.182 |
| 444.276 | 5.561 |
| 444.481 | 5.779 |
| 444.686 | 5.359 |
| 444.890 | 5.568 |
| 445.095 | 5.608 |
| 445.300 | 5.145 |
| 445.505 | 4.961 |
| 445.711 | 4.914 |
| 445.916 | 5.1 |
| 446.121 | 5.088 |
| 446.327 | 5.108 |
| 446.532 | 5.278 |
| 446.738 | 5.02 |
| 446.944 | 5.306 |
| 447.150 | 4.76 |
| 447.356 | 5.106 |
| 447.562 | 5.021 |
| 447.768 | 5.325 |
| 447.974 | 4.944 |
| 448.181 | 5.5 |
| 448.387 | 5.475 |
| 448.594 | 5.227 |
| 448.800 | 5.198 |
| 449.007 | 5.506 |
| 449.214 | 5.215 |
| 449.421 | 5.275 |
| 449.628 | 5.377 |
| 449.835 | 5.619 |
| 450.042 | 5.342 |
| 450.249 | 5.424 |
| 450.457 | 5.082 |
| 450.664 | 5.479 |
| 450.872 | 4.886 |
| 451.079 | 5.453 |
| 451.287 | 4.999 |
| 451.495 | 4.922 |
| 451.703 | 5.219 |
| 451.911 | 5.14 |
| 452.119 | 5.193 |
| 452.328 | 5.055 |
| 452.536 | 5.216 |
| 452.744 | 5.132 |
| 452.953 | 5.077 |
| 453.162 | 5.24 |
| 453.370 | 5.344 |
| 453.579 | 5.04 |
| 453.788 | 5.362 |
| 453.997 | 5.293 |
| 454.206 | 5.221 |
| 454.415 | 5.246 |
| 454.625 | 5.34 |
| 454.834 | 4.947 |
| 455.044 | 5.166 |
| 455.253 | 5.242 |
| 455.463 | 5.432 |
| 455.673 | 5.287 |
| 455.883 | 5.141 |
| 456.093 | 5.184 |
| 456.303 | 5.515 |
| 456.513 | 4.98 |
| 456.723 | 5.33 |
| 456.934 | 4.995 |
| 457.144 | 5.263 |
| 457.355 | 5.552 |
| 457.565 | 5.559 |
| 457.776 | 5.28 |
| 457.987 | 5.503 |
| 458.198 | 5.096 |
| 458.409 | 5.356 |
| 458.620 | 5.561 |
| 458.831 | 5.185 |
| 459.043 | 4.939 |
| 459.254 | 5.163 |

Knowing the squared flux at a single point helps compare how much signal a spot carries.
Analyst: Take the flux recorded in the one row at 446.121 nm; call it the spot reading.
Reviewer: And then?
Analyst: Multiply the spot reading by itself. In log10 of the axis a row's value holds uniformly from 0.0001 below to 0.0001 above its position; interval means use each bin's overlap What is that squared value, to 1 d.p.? 25.9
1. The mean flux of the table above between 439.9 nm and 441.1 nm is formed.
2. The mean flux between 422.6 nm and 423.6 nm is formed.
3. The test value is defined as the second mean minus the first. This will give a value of -0.12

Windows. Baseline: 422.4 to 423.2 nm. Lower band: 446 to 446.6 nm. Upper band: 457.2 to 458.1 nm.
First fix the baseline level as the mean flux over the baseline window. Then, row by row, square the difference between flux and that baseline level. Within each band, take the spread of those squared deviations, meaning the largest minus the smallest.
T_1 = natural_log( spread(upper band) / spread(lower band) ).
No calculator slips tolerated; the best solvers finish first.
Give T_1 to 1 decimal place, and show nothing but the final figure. 1.1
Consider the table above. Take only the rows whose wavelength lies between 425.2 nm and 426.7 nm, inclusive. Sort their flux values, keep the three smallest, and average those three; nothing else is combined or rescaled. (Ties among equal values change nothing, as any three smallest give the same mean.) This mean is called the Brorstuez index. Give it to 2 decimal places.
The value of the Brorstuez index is 4.83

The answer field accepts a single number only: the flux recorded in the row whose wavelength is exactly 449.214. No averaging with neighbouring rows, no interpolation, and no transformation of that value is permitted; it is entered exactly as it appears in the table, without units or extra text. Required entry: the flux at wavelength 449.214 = 5.215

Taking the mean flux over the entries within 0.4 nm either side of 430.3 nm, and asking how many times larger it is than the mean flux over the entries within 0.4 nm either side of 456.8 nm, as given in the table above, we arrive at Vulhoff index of 0.93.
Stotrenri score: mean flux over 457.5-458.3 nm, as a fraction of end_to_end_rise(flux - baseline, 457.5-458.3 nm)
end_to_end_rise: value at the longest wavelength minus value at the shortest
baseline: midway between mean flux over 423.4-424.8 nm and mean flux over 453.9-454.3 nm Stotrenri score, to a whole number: -12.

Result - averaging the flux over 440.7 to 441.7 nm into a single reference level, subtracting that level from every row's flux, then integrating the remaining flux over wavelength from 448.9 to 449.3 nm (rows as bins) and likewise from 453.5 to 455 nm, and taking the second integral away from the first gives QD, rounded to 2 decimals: -0.12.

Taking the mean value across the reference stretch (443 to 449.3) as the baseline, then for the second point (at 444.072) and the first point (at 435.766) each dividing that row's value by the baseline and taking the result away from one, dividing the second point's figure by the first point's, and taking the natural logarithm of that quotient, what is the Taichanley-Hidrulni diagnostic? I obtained -2.2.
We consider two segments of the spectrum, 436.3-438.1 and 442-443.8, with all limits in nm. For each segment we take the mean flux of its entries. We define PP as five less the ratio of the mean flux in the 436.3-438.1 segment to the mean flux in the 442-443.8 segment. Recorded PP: 4.04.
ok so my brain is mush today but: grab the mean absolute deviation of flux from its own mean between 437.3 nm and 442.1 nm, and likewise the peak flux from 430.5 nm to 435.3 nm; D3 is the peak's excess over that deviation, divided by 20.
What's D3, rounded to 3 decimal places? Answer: 0.257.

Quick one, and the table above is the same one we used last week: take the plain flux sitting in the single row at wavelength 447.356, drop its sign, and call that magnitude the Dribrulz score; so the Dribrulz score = 5.1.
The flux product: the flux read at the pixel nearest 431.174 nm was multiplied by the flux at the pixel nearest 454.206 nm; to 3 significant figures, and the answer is 25.5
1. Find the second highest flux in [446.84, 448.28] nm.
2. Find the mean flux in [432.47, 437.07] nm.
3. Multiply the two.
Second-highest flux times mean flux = 26.8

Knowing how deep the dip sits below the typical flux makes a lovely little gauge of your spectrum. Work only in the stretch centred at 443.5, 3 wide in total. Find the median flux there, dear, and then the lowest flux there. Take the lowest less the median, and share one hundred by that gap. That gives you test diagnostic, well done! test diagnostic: -235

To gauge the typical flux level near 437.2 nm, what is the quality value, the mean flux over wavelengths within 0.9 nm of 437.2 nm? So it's 5.18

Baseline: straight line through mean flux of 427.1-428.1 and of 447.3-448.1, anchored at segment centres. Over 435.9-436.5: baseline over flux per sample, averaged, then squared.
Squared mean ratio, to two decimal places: 0.87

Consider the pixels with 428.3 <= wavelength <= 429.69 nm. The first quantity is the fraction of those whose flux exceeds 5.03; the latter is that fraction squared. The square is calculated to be 0.18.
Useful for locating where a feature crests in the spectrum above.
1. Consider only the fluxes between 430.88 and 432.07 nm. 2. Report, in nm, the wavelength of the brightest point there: 431.373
